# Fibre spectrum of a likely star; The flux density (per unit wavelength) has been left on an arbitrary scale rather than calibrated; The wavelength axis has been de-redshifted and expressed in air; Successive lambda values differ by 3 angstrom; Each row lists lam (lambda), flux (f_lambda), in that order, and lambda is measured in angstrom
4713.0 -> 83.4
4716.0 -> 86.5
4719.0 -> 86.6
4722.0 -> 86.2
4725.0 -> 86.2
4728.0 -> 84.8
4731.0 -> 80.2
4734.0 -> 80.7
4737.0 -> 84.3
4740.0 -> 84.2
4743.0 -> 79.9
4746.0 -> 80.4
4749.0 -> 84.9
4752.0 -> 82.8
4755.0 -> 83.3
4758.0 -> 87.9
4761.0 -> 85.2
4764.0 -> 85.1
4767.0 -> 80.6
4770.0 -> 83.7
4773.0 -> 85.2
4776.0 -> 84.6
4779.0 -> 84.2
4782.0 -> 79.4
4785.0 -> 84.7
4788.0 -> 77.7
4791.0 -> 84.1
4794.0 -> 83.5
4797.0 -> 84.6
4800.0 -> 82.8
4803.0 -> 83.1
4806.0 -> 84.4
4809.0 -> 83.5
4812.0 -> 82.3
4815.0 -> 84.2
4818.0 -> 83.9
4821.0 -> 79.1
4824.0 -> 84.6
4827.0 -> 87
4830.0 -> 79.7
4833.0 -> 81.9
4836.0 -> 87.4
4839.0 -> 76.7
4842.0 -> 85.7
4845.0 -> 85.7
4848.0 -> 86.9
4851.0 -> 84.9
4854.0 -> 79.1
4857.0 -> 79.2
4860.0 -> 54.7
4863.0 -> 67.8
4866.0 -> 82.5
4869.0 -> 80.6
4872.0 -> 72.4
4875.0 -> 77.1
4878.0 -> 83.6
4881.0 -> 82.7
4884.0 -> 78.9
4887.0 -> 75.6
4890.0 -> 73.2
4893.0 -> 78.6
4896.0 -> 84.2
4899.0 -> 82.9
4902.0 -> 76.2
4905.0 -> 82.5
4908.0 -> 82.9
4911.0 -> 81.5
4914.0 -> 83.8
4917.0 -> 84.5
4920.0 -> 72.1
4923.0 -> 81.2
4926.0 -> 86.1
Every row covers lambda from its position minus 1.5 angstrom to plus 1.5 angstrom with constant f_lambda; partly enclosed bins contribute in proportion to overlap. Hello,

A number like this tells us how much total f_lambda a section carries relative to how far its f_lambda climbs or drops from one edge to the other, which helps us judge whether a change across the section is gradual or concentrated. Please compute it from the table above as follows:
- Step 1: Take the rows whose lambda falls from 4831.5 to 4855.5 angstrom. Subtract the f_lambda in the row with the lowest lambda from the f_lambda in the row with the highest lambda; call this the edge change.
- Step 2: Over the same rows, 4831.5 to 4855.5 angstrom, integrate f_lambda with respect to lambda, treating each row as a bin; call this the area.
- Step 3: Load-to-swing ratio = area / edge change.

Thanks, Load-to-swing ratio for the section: -716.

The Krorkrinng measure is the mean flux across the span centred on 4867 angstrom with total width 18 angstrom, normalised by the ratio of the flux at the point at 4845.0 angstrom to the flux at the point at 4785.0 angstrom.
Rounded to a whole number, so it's 72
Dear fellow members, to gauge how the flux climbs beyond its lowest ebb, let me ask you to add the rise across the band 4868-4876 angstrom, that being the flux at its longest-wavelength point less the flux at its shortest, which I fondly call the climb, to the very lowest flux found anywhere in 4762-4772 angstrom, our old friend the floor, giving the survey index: 77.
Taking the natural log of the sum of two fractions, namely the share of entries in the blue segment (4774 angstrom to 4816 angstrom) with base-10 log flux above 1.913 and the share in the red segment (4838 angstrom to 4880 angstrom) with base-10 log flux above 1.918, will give 0.19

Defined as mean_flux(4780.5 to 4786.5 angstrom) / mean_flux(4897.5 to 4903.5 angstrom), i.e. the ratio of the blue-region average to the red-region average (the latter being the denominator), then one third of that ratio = 0.344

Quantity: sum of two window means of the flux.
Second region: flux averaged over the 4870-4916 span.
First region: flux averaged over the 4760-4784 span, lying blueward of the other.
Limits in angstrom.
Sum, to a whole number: 163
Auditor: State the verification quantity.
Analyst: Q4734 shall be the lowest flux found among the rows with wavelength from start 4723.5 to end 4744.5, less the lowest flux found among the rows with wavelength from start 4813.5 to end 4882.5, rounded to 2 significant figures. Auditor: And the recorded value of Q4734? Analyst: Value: 25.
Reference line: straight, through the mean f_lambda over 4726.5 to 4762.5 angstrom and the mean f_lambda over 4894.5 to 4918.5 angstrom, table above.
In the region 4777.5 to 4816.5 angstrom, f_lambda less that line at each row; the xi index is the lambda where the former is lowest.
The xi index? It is 4788.0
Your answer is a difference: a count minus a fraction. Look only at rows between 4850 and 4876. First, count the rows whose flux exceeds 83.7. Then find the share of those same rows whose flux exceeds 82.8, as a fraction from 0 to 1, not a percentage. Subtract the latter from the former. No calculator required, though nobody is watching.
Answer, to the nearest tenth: 0.9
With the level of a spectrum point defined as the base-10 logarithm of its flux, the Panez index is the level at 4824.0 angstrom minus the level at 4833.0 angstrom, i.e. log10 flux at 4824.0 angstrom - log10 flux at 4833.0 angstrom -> 0.01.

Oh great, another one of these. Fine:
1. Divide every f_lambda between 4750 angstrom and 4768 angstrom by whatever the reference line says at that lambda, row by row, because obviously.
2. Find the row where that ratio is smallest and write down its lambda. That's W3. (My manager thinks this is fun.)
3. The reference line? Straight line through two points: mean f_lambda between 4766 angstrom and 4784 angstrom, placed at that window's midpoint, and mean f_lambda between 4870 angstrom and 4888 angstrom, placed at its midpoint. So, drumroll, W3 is 4767.0 angstrom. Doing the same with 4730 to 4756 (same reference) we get 4731.0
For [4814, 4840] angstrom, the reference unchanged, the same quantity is 4839.0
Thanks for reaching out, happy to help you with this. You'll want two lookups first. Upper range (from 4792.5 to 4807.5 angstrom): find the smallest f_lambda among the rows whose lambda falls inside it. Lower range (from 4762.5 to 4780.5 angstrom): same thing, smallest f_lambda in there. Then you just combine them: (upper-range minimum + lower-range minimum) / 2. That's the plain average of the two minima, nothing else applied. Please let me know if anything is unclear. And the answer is 82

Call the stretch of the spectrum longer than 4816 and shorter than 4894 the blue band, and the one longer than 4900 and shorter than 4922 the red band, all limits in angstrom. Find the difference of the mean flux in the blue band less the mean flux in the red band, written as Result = -0.9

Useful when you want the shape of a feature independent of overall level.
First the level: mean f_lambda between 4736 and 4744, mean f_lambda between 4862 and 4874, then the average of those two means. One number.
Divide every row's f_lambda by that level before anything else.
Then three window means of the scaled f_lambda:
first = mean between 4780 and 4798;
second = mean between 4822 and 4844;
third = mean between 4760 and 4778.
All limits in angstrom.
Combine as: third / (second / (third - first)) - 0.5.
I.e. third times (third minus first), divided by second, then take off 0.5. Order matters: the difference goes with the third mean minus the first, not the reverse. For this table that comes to -0.478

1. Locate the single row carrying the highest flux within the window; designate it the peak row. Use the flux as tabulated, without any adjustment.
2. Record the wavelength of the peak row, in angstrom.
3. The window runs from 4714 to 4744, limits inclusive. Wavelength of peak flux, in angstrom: 4719.0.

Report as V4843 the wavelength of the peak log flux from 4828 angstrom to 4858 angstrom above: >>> 4836.0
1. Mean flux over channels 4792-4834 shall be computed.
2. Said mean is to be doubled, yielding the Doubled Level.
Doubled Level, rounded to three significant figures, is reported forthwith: 166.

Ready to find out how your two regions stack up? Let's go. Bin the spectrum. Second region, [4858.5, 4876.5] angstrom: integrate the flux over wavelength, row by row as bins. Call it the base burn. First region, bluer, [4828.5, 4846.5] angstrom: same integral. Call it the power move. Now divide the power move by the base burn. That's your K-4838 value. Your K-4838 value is 1.14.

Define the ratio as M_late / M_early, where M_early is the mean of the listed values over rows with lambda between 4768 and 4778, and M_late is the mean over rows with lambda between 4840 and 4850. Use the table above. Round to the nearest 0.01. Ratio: 1.02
